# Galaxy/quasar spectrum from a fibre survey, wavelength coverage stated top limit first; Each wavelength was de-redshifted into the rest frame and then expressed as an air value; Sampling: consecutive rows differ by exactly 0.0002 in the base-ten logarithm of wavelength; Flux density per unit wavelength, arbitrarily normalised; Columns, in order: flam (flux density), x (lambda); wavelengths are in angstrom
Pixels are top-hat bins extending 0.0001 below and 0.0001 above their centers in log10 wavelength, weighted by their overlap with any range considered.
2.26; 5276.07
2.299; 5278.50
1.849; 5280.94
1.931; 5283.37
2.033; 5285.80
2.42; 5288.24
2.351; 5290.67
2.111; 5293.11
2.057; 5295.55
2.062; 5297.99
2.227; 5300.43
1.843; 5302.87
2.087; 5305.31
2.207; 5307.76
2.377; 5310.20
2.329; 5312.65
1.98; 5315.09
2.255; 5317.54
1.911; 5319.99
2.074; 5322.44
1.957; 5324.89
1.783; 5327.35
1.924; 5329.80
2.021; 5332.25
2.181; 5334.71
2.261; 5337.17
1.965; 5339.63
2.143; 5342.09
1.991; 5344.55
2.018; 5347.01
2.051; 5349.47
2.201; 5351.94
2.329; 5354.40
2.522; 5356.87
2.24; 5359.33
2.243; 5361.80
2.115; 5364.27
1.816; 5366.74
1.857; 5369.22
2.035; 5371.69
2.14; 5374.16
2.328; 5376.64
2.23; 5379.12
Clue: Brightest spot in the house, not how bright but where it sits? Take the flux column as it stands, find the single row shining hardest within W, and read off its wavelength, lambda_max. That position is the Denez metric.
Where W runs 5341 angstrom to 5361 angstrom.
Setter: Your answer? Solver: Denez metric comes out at 5356.87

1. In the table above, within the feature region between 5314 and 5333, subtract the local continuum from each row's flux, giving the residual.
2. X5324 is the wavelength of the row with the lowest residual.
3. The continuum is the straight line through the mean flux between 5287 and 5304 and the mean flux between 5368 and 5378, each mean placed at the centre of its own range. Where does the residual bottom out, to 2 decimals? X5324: 5327.35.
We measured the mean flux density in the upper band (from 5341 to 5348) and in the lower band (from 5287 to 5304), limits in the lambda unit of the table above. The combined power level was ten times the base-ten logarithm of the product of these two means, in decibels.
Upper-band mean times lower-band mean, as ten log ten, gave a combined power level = 6.45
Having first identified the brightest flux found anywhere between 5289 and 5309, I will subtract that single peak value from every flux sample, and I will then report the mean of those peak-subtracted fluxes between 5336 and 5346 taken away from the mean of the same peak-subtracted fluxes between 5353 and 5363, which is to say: 0.24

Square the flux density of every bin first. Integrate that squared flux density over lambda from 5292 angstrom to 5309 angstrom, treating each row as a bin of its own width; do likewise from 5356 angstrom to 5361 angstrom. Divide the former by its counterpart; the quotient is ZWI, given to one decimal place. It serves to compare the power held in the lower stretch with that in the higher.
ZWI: 2.7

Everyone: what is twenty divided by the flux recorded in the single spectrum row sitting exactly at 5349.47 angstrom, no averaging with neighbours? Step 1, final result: 9.8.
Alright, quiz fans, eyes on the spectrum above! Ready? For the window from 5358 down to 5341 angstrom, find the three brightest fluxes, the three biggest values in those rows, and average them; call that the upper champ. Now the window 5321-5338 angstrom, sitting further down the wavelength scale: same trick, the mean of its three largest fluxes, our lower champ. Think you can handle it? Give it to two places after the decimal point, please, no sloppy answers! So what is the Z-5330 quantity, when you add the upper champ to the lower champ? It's 4.52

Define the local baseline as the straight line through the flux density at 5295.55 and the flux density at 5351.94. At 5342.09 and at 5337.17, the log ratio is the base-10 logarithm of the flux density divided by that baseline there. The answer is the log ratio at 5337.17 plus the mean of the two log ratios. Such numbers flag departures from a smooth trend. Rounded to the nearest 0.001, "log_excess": 0.025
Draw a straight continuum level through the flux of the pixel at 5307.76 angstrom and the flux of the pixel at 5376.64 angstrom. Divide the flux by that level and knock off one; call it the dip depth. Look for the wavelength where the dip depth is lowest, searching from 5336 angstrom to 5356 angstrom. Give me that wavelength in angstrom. 5339.63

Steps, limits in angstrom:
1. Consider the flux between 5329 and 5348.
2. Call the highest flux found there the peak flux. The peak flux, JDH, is 2.261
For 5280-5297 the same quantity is 2.42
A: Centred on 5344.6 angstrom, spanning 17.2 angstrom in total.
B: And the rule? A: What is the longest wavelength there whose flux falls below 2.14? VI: 5349.47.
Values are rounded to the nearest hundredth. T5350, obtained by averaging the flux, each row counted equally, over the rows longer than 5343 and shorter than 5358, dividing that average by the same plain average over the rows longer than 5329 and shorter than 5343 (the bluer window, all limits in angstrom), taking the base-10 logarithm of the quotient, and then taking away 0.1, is -0.08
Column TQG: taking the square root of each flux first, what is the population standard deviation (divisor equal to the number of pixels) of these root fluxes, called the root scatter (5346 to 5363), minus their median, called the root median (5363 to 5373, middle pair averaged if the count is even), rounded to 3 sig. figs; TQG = -1.34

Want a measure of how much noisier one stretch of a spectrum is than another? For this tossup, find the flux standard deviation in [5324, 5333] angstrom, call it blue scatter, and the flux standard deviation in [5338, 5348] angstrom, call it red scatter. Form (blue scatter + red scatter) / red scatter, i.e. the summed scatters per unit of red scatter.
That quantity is 2.3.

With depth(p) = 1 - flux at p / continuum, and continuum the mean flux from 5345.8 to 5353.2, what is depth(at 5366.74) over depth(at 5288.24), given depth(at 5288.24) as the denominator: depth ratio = -1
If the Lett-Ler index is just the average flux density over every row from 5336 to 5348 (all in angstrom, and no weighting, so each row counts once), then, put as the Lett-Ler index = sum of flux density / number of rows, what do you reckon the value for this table 2.08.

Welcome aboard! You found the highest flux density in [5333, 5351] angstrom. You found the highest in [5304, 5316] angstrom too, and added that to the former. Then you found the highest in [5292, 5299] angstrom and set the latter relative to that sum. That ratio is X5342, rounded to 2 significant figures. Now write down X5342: 0.46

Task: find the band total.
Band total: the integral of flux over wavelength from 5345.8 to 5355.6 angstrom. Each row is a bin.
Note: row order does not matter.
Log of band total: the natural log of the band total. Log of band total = 3.05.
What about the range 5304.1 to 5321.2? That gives 3.61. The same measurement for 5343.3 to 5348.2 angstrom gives 2.29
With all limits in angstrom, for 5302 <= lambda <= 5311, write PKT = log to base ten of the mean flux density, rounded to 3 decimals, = 0.328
